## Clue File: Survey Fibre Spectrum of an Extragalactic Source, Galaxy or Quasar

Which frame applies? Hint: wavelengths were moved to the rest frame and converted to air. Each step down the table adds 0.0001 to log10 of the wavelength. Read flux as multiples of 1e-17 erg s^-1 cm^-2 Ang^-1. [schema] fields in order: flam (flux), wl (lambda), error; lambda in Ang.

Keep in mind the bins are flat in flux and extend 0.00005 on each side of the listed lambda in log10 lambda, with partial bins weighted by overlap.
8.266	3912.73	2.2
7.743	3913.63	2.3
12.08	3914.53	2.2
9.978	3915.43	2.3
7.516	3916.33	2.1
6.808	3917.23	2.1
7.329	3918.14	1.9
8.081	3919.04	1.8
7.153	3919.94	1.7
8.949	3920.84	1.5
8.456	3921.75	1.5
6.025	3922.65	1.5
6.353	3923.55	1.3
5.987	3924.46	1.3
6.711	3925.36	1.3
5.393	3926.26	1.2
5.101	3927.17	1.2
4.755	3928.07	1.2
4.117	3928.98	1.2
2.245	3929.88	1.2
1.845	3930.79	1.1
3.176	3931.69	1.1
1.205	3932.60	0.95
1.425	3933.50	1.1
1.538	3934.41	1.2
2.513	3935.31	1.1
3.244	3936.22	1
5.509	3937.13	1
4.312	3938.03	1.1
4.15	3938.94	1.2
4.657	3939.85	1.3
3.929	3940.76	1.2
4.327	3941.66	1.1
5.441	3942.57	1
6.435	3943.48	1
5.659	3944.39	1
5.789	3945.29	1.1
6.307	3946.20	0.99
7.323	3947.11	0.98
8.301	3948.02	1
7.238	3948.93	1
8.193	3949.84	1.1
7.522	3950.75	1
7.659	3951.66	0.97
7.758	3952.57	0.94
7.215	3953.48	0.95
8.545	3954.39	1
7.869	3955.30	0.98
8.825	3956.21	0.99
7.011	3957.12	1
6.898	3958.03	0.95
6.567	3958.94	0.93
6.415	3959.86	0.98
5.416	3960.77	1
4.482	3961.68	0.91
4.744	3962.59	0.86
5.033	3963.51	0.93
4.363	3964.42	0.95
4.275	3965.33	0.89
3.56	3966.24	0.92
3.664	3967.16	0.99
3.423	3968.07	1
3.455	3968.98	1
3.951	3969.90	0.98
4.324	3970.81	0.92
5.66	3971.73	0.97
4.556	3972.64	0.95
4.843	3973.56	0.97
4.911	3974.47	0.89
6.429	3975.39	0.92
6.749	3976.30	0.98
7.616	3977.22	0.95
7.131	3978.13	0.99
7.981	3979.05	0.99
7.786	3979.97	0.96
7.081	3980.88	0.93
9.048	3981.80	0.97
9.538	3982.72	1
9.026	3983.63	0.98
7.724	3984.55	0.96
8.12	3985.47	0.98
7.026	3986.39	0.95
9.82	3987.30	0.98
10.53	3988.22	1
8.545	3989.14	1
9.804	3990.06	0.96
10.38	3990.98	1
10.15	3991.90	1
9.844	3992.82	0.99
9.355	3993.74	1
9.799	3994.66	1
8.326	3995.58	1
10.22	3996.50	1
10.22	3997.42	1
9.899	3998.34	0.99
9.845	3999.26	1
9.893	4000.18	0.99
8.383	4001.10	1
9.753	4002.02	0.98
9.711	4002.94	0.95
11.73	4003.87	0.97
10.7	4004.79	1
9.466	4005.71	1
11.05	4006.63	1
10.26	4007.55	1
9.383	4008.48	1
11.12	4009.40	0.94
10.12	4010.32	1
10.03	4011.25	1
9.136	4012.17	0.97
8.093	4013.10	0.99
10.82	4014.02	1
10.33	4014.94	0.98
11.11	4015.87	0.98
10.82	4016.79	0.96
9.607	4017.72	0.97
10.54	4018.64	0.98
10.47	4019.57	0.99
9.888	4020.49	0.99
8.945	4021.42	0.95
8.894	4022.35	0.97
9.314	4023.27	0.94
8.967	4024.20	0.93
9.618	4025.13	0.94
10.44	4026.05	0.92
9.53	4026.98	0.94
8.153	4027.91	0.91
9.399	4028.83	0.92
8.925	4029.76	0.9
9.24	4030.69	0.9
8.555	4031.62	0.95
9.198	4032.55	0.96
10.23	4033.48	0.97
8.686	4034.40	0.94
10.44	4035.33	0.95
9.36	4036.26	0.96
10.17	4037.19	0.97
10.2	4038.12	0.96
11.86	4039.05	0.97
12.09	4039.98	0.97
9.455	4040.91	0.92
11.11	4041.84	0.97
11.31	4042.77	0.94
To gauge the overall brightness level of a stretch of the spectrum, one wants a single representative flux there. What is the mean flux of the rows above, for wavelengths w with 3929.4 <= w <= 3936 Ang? 2.0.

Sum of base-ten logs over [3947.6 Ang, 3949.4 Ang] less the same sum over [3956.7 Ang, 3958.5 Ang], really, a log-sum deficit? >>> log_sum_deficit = 0.1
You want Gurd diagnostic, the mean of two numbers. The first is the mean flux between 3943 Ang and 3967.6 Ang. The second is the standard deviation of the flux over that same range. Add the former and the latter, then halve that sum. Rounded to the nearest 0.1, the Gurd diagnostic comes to 4.0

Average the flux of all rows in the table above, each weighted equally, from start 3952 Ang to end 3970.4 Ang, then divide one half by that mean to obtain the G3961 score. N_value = 0.088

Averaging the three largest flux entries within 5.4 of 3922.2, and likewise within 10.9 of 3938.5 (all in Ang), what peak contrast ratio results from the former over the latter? 1.11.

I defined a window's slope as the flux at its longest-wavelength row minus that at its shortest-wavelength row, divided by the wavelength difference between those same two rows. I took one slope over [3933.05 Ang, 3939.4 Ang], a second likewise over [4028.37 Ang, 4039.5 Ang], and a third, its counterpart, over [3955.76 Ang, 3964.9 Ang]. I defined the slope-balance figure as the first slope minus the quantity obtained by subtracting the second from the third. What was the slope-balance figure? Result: 1.3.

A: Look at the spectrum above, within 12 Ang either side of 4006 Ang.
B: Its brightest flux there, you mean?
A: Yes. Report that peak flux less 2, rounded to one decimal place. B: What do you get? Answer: 9.7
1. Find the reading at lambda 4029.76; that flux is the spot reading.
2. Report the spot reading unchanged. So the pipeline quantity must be 8.925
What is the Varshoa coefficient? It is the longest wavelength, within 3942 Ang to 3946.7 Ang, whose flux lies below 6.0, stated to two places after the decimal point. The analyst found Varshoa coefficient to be 3945.29 Ang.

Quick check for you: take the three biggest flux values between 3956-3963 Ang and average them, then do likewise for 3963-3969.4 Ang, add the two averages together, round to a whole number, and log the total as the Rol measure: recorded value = 12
